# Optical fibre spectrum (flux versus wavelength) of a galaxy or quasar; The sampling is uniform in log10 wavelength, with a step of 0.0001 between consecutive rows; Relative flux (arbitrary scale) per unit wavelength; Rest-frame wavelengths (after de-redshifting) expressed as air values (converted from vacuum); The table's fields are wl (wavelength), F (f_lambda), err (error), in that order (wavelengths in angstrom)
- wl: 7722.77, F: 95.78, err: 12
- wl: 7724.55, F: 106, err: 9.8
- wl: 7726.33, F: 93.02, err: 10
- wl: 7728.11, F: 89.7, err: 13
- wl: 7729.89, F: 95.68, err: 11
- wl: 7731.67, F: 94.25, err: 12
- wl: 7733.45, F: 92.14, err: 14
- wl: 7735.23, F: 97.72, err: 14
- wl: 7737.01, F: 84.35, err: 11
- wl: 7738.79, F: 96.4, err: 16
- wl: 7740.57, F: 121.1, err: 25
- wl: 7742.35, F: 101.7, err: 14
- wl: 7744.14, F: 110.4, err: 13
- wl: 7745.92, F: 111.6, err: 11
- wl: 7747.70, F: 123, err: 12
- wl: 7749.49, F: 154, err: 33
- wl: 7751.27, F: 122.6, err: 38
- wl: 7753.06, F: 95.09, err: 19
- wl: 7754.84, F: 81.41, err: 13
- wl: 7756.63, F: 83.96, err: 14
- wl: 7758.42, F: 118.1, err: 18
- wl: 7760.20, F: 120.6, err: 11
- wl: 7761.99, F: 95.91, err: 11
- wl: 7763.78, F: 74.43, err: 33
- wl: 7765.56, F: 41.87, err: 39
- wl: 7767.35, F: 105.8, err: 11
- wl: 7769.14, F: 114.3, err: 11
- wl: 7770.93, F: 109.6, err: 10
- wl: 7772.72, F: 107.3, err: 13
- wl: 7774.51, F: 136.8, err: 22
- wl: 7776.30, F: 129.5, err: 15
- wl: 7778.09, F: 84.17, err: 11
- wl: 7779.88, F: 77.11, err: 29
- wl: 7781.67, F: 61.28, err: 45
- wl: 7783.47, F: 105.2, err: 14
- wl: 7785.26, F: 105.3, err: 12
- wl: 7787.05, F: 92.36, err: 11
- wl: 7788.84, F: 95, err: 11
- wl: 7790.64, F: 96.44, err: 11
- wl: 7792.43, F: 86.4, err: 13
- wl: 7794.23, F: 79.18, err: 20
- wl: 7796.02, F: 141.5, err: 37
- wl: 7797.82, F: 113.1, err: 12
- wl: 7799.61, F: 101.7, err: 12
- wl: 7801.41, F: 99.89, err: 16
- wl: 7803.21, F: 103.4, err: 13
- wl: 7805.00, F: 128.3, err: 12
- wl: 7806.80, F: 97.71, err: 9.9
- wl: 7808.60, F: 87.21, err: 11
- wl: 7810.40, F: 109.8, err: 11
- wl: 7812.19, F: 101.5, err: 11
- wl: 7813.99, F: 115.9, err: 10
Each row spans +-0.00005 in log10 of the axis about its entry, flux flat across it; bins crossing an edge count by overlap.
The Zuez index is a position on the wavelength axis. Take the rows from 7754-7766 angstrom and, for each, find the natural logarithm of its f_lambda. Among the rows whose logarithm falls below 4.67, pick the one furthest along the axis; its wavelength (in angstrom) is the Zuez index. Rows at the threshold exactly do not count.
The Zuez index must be 7765.56 angstrom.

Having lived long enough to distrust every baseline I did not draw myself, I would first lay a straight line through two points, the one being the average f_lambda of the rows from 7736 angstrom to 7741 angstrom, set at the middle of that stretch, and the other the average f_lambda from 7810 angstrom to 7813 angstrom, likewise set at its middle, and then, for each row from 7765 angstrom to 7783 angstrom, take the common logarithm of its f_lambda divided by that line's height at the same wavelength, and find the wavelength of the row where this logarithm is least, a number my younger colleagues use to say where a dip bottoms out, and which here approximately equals 7765.56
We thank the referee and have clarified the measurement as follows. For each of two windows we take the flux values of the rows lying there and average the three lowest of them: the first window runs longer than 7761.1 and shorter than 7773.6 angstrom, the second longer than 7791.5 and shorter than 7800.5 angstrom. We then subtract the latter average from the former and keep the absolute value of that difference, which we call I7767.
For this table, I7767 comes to 18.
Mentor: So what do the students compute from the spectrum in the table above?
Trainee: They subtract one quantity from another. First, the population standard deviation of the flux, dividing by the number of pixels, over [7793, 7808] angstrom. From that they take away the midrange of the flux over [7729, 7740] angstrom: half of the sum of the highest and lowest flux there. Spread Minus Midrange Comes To -73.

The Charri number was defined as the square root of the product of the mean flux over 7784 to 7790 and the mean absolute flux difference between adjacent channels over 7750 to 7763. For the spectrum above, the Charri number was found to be 41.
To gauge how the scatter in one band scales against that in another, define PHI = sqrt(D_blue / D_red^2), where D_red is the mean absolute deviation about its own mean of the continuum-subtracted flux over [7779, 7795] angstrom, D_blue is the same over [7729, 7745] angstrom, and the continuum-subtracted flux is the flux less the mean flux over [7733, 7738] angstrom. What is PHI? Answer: 0.25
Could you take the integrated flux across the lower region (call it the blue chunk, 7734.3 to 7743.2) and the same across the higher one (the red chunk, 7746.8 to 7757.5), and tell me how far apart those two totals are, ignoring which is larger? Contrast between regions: 285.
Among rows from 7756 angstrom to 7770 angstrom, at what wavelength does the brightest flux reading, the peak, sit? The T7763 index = 7760.20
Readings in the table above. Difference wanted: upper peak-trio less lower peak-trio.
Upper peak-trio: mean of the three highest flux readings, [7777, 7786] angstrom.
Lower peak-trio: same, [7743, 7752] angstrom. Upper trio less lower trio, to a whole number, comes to -35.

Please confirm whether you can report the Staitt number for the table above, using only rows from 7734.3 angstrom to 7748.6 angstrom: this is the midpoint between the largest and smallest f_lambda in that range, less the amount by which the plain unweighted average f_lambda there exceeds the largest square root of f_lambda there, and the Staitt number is 9.0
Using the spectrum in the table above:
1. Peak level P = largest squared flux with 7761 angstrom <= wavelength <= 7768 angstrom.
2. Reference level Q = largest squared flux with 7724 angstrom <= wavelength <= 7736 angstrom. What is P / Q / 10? 0.10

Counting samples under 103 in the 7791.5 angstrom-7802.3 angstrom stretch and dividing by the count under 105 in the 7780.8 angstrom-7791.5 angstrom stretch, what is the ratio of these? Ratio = 1.0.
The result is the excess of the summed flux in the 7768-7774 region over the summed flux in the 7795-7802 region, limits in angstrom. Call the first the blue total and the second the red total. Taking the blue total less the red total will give -125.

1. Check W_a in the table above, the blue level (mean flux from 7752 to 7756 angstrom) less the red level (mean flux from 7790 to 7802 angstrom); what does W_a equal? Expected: -14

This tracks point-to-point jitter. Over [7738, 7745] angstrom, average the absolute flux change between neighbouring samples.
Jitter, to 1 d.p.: 17.6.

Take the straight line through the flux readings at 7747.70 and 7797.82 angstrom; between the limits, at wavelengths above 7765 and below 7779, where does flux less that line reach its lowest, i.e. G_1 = 7765.56 angstrom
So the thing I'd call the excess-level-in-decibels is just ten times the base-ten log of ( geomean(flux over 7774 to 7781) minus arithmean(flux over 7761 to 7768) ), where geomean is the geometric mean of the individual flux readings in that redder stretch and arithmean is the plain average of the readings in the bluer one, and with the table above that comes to 14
